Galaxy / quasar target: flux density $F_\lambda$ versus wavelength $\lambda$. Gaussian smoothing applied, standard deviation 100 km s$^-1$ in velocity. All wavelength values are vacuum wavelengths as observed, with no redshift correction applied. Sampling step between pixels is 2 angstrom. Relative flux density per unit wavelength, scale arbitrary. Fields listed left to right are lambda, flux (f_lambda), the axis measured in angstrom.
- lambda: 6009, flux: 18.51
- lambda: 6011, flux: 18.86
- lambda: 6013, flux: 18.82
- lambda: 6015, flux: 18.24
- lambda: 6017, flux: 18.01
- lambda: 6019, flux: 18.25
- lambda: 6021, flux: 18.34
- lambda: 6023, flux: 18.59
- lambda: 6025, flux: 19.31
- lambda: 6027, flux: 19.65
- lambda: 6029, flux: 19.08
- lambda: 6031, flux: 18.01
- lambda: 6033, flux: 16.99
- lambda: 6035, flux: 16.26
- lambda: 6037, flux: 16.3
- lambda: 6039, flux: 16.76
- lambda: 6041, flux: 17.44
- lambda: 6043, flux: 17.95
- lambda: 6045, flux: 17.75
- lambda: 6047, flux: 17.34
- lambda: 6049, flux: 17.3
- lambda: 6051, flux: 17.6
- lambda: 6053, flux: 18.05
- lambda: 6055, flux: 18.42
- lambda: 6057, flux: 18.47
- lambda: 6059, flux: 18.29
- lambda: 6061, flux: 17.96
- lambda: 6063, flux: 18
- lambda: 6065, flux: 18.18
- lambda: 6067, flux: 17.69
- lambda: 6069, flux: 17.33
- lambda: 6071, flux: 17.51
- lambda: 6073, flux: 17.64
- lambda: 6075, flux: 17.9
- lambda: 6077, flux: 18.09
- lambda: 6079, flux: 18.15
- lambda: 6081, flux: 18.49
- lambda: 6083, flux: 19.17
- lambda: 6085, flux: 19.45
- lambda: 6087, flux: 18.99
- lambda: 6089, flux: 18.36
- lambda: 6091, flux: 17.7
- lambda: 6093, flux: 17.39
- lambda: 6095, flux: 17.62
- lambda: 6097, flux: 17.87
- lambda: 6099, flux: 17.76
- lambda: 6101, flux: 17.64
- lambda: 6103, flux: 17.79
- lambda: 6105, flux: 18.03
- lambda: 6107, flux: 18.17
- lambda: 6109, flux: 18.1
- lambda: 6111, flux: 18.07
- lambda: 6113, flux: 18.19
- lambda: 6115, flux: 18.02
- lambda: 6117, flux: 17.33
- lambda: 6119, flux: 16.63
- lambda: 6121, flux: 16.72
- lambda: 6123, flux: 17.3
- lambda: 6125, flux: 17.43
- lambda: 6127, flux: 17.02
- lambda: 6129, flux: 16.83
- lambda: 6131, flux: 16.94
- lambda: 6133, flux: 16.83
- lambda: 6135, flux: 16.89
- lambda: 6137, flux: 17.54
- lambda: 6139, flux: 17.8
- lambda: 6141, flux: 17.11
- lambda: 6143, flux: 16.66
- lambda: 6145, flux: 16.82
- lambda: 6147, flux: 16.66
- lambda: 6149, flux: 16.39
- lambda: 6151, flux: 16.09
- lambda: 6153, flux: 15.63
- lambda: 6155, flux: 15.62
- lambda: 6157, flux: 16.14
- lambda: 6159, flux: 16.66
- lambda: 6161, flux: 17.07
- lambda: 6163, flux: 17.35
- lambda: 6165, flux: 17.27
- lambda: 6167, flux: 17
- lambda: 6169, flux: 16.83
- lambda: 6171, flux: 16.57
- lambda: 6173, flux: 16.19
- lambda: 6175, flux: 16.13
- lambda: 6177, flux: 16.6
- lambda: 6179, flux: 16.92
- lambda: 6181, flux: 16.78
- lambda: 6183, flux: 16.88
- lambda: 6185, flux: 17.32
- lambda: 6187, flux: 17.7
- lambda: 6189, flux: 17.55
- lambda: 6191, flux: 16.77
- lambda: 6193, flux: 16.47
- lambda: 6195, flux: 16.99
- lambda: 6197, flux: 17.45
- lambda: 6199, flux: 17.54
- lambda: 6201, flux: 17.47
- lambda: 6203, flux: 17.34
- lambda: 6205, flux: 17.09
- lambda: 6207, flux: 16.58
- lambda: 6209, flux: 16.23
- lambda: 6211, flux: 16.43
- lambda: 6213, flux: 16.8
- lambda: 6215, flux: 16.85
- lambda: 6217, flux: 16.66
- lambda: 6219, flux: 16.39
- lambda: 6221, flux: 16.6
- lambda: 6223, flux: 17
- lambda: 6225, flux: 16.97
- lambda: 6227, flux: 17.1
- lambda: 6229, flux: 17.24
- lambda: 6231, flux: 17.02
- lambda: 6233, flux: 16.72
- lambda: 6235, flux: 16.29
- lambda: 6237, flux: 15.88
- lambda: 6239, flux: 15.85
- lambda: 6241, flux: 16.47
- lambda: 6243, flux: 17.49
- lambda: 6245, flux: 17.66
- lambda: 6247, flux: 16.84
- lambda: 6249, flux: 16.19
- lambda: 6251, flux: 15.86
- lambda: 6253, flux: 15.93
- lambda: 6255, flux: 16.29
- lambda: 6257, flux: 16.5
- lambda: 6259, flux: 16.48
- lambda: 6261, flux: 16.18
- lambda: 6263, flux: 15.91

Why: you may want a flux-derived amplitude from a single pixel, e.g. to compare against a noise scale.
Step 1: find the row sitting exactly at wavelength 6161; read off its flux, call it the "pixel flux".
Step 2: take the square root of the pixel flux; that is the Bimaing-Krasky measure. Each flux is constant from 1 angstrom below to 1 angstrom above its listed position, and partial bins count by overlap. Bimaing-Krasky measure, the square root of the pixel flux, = 4.13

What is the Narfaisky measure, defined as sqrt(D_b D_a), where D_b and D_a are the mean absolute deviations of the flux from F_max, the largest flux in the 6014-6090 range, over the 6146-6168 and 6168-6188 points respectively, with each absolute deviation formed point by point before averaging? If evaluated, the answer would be 3.0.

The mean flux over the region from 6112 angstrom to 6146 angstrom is 17.2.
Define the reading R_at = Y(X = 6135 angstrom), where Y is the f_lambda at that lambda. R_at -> 16.89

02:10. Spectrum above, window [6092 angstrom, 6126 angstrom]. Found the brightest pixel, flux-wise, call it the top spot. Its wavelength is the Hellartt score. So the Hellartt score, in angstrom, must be 6113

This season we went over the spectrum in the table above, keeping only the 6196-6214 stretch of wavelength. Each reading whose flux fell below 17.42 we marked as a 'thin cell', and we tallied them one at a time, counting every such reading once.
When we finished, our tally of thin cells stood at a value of 6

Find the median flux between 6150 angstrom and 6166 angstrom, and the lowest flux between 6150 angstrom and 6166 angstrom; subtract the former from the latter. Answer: -0.8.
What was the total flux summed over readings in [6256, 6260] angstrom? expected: 33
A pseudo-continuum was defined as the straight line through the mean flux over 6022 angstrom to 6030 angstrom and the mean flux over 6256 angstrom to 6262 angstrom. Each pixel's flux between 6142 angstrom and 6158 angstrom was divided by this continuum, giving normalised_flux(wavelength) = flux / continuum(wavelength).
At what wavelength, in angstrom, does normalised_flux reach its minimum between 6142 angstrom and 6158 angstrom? 6153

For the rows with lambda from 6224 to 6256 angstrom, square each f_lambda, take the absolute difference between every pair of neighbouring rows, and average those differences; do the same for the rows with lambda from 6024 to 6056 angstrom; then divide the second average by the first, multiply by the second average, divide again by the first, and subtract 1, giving 0.81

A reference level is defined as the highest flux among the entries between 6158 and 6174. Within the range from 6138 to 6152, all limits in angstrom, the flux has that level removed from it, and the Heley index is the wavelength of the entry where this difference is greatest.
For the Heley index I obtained 6139 angstrom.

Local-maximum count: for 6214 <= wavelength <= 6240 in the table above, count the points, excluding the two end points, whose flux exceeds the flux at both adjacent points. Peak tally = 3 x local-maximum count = 6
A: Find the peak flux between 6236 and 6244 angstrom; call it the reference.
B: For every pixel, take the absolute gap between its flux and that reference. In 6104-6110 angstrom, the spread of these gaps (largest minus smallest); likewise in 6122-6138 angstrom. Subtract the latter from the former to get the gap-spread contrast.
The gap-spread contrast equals -0.5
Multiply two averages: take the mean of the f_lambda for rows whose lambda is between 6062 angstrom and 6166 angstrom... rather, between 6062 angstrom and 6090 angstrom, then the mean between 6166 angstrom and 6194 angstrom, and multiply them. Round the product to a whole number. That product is 307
